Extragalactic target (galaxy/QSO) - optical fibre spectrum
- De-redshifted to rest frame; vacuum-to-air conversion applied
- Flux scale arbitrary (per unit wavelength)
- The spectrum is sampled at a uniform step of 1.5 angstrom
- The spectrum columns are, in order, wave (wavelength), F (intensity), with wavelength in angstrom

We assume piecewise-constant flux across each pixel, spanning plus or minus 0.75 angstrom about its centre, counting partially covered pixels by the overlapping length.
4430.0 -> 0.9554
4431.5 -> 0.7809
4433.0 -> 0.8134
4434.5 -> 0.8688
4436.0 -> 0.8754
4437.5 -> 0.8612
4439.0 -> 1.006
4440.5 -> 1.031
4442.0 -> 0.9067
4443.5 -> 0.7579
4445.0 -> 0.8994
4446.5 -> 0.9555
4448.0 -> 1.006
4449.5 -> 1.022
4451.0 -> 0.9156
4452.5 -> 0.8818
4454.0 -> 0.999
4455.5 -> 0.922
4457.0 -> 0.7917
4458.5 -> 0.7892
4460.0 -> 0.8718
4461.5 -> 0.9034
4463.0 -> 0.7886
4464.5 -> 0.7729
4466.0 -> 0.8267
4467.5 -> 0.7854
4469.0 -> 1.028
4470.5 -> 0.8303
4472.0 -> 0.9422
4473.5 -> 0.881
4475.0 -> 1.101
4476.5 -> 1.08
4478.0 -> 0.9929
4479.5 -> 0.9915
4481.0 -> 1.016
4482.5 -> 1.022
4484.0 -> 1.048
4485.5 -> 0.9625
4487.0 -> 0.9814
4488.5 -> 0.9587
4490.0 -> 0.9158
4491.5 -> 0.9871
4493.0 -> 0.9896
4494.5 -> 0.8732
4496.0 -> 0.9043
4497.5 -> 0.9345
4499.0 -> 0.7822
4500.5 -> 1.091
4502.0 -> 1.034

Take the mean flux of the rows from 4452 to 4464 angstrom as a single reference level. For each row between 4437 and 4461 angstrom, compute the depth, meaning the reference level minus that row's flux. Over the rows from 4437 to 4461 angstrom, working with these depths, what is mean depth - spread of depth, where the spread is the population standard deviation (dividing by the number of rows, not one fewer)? -0.13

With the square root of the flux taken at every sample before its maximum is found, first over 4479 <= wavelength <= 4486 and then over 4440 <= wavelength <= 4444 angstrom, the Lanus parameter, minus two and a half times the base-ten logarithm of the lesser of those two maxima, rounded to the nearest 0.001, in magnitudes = -0.017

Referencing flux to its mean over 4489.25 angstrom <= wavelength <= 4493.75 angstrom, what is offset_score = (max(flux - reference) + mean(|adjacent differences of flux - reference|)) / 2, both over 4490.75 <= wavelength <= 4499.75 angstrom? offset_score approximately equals 0.046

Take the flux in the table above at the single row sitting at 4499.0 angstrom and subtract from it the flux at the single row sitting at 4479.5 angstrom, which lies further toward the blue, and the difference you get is -0.21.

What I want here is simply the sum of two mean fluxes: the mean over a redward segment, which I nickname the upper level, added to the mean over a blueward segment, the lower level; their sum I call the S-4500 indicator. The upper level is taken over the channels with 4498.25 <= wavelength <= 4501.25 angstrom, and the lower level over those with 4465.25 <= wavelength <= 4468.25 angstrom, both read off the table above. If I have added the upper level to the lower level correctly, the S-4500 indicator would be 1.74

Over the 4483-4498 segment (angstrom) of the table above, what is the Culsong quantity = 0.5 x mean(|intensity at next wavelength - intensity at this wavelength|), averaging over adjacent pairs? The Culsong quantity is 0.023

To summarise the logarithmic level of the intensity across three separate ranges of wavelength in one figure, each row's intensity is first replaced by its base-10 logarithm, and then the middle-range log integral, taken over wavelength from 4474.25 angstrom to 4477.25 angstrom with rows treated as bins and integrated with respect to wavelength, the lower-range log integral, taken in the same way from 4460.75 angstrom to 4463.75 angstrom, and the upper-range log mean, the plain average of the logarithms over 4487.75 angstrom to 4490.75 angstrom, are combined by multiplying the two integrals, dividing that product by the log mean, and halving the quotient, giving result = 0.44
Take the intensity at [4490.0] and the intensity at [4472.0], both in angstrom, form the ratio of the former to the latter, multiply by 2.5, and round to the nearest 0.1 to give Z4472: 2.4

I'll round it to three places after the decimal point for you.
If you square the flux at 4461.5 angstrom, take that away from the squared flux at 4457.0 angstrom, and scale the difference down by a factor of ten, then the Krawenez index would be -0.019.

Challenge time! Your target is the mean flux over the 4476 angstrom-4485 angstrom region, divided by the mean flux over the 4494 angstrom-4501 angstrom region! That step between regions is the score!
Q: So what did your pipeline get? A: 1.12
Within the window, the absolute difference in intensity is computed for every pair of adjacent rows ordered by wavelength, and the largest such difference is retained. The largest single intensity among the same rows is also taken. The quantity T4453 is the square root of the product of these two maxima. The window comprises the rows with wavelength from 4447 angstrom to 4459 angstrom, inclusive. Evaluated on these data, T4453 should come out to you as 0.36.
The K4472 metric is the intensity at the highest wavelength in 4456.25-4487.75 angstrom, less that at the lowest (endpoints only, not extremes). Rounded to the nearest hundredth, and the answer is 0.19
